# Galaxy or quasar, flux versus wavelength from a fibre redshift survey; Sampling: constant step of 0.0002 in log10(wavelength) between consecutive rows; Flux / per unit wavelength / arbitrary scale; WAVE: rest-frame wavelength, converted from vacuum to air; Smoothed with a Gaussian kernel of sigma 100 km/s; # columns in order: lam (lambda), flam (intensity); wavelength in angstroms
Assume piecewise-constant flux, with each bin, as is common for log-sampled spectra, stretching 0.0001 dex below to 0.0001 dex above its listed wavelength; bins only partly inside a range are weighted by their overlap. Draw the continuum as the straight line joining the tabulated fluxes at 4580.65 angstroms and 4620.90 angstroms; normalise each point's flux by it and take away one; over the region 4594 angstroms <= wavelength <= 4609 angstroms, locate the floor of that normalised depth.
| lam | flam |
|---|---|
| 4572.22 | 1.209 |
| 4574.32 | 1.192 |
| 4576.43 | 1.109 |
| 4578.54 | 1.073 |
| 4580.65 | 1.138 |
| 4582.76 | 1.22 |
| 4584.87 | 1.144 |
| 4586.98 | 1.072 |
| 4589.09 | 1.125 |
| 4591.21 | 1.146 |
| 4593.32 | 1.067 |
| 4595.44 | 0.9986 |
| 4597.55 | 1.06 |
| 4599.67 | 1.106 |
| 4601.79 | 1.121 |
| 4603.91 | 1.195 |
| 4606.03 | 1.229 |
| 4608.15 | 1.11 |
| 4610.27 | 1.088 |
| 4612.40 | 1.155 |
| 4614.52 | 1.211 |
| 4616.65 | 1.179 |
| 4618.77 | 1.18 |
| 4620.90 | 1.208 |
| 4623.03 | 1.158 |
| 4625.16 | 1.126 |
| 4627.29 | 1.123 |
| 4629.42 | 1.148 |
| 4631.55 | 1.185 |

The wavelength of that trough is 4595.44 angstroms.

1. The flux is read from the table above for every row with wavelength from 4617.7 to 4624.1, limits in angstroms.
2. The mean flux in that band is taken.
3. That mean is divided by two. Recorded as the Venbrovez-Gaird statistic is 0.591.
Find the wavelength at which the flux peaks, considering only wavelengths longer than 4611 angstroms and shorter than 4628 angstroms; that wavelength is 4614.52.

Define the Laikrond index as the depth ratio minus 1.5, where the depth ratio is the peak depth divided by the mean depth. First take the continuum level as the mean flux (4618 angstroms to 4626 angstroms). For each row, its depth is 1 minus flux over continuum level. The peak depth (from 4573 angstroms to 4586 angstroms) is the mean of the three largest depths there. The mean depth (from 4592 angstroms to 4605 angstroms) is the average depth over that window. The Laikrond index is -1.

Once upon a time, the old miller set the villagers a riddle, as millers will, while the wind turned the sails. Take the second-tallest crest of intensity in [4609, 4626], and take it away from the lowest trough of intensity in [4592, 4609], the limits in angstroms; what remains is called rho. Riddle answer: -0.21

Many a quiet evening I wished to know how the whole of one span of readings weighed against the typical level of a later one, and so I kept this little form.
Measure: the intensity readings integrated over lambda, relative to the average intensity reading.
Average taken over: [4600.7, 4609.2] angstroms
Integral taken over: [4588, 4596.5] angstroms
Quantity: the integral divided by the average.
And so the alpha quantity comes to 7.9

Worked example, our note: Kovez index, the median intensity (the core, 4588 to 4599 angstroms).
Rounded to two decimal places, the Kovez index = 1.07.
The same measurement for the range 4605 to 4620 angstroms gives 1.18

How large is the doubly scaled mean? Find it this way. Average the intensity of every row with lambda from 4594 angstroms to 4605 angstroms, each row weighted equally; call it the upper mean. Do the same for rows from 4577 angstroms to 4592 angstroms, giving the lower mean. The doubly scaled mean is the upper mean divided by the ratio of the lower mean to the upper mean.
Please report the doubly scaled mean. 1.06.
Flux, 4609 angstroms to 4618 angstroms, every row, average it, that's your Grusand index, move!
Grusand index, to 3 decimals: 1.158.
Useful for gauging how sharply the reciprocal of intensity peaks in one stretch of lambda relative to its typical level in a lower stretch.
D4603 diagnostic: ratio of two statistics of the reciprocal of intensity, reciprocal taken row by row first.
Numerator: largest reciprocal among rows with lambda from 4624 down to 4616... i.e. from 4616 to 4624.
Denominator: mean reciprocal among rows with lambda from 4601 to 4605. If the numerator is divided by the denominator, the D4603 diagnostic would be 1.00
